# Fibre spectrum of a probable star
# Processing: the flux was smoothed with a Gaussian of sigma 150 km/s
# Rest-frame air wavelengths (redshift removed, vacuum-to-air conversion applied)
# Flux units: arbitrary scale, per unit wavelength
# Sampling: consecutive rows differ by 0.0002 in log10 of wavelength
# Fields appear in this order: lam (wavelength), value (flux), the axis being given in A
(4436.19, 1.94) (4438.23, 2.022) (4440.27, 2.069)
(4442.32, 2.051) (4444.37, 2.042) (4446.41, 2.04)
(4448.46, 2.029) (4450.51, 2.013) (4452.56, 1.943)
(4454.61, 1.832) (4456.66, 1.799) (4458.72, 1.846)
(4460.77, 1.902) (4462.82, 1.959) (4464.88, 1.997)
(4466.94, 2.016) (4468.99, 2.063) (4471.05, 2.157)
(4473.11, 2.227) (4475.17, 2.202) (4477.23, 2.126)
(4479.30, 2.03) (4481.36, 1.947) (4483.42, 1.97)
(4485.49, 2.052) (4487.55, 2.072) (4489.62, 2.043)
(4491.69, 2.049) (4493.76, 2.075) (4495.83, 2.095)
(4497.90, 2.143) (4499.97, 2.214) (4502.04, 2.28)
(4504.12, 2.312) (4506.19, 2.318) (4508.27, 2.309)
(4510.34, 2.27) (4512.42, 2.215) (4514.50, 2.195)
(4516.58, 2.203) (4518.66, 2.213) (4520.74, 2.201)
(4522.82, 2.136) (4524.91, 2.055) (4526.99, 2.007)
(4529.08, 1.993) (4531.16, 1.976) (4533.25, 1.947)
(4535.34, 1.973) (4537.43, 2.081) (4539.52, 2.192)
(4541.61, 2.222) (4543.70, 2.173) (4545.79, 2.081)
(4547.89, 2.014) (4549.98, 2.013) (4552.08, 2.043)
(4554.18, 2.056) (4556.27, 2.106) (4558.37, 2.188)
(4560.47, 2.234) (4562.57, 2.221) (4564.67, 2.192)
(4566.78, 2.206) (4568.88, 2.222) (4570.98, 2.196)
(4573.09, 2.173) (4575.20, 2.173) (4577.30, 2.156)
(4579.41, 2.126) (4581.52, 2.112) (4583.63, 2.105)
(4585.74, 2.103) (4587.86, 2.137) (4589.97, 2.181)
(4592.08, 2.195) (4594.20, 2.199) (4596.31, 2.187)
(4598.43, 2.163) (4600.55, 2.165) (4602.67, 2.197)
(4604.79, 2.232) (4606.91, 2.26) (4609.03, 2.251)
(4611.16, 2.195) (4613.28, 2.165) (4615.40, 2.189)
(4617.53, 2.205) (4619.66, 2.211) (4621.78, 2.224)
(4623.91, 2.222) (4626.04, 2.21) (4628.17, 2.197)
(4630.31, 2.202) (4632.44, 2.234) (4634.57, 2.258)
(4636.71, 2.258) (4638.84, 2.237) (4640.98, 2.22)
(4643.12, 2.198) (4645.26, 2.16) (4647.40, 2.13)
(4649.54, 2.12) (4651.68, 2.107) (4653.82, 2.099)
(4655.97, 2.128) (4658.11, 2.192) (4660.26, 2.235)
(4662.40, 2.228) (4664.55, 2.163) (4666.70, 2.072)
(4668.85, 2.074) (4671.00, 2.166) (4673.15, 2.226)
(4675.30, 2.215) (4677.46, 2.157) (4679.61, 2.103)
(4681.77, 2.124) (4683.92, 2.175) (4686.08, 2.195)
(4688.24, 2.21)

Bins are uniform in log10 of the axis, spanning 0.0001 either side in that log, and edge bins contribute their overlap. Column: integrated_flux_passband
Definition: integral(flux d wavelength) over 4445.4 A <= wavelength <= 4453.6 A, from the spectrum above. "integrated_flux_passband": 16.4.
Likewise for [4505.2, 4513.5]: 18.9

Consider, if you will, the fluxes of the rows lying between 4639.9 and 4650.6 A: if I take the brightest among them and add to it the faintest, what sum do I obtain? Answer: 4.34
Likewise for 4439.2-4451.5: 4.08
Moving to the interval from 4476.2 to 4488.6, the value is 4.07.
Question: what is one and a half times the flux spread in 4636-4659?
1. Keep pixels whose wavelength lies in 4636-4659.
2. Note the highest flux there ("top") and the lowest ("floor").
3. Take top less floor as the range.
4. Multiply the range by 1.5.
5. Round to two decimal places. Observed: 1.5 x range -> 0.24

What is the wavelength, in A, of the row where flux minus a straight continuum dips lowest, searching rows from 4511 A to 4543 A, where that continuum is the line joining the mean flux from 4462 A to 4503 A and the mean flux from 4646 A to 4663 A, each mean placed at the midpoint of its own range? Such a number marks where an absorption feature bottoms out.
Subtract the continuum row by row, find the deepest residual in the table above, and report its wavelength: 4533.25 A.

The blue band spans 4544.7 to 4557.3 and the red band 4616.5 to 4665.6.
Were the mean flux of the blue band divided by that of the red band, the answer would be 0.94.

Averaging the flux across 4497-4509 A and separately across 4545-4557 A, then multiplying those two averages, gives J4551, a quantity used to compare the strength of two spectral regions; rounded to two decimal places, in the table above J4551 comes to 4.64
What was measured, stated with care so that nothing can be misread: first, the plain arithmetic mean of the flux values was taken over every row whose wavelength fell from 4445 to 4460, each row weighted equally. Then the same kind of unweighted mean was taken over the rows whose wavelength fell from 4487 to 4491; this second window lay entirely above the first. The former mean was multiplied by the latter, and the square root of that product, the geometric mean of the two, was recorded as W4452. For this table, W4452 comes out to 1.99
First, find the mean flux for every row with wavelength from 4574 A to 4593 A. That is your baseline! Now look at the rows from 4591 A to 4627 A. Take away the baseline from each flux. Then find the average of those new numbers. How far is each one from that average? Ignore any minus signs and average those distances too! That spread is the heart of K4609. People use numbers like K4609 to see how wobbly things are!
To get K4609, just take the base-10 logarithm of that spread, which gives -1.67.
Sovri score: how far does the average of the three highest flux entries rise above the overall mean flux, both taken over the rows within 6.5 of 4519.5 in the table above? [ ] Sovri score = 0.038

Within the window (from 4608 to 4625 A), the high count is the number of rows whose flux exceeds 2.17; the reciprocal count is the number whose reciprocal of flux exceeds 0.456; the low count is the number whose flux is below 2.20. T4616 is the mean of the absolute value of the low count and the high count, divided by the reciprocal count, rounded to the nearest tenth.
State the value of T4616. 2.5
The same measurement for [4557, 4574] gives 2.0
